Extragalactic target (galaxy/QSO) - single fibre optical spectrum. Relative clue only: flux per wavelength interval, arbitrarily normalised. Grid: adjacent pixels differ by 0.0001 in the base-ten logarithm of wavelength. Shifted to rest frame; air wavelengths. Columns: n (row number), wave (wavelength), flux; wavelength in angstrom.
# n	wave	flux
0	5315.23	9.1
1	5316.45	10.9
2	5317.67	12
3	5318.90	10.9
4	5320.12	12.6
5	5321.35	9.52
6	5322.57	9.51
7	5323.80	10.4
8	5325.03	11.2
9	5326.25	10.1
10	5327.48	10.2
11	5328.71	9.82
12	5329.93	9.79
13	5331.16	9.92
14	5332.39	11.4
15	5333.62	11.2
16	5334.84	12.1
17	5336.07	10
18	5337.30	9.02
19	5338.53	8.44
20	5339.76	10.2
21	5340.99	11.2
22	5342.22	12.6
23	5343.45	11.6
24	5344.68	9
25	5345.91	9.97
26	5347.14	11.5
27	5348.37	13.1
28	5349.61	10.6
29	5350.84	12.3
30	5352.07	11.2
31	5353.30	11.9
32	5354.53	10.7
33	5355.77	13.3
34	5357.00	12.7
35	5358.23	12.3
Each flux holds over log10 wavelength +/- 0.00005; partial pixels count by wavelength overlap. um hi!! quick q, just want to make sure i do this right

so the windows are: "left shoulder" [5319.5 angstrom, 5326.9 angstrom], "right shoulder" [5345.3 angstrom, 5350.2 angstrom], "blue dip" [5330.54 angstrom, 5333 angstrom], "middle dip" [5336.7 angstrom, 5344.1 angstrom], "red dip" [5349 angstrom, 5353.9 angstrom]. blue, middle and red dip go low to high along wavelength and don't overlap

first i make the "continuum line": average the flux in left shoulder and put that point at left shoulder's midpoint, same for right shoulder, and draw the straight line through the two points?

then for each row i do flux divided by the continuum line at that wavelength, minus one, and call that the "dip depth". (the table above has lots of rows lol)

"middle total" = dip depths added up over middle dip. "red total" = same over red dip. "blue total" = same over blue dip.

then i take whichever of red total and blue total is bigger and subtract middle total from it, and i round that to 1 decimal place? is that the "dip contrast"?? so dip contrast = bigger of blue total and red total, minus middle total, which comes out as 0.3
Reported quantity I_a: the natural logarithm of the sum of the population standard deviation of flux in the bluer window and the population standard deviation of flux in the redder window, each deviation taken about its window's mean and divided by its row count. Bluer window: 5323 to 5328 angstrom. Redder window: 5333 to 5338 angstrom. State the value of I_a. 0.47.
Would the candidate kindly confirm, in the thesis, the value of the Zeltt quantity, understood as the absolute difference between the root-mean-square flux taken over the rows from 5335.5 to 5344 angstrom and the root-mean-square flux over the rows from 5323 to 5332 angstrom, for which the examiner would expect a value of 0.31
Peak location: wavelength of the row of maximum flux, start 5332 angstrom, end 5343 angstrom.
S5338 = 5342.22 angstrom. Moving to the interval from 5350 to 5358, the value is 5355.77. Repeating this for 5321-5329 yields 5325.03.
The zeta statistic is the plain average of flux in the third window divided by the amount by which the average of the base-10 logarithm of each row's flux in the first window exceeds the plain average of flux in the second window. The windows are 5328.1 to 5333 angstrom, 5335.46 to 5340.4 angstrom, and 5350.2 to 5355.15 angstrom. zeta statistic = -1.37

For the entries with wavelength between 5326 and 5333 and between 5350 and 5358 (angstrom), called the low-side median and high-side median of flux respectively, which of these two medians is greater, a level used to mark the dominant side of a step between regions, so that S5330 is 12.1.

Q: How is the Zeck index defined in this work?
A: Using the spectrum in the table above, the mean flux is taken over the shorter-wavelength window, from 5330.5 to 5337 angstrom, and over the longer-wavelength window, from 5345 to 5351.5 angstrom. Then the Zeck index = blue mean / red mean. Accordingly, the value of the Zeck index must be 0.95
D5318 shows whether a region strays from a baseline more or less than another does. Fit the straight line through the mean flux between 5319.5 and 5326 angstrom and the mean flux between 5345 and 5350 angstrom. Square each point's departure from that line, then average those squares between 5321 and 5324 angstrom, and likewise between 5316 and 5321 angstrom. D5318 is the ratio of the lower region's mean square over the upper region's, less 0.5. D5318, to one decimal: 1.4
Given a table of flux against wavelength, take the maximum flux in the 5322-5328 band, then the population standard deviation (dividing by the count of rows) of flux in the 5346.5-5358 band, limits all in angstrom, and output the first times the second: 10.5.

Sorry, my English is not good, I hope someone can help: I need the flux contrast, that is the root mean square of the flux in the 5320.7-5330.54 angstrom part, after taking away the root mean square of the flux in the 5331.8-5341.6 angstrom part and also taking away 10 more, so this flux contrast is -10.4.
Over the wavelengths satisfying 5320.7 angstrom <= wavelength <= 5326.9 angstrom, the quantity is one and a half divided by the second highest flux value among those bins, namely 0.144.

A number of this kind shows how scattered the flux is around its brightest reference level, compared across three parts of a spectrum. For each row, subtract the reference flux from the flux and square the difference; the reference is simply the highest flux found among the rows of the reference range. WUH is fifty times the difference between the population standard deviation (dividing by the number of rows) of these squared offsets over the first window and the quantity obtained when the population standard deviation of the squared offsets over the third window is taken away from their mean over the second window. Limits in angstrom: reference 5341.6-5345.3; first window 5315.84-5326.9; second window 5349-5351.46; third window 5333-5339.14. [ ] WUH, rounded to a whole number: 388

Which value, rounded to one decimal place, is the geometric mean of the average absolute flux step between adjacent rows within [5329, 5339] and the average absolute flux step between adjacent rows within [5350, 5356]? 1.1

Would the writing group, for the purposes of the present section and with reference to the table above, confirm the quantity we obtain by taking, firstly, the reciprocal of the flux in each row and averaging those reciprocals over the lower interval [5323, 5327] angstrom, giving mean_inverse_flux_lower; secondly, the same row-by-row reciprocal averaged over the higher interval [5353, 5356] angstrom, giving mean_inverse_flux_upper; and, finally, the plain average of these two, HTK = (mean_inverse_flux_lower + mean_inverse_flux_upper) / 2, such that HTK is 0.090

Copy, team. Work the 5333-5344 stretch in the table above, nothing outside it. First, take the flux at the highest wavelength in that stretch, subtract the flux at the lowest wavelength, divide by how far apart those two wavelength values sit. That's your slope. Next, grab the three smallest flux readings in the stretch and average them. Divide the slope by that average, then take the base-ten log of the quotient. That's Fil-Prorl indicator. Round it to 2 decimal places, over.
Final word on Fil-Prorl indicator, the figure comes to -2.35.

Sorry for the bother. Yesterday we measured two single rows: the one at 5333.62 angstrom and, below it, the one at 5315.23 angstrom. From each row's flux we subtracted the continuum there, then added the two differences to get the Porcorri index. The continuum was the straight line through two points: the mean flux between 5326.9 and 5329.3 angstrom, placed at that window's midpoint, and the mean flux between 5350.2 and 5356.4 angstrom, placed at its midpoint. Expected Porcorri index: 1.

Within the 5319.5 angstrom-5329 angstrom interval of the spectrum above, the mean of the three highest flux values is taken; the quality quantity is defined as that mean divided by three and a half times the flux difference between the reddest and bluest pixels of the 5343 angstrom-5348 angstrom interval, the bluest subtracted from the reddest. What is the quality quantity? -33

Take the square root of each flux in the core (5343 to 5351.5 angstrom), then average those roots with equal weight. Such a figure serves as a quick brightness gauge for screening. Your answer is 3.33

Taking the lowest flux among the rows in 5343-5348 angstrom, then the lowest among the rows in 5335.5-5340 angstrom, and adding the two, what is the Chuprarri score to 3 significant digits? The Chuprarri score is 17.4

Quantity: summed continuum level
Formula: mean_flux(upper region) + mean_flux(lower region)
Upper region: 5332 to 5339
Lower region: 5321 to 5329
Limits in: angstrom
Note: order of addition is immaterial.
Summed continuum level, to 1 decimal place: 20.5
